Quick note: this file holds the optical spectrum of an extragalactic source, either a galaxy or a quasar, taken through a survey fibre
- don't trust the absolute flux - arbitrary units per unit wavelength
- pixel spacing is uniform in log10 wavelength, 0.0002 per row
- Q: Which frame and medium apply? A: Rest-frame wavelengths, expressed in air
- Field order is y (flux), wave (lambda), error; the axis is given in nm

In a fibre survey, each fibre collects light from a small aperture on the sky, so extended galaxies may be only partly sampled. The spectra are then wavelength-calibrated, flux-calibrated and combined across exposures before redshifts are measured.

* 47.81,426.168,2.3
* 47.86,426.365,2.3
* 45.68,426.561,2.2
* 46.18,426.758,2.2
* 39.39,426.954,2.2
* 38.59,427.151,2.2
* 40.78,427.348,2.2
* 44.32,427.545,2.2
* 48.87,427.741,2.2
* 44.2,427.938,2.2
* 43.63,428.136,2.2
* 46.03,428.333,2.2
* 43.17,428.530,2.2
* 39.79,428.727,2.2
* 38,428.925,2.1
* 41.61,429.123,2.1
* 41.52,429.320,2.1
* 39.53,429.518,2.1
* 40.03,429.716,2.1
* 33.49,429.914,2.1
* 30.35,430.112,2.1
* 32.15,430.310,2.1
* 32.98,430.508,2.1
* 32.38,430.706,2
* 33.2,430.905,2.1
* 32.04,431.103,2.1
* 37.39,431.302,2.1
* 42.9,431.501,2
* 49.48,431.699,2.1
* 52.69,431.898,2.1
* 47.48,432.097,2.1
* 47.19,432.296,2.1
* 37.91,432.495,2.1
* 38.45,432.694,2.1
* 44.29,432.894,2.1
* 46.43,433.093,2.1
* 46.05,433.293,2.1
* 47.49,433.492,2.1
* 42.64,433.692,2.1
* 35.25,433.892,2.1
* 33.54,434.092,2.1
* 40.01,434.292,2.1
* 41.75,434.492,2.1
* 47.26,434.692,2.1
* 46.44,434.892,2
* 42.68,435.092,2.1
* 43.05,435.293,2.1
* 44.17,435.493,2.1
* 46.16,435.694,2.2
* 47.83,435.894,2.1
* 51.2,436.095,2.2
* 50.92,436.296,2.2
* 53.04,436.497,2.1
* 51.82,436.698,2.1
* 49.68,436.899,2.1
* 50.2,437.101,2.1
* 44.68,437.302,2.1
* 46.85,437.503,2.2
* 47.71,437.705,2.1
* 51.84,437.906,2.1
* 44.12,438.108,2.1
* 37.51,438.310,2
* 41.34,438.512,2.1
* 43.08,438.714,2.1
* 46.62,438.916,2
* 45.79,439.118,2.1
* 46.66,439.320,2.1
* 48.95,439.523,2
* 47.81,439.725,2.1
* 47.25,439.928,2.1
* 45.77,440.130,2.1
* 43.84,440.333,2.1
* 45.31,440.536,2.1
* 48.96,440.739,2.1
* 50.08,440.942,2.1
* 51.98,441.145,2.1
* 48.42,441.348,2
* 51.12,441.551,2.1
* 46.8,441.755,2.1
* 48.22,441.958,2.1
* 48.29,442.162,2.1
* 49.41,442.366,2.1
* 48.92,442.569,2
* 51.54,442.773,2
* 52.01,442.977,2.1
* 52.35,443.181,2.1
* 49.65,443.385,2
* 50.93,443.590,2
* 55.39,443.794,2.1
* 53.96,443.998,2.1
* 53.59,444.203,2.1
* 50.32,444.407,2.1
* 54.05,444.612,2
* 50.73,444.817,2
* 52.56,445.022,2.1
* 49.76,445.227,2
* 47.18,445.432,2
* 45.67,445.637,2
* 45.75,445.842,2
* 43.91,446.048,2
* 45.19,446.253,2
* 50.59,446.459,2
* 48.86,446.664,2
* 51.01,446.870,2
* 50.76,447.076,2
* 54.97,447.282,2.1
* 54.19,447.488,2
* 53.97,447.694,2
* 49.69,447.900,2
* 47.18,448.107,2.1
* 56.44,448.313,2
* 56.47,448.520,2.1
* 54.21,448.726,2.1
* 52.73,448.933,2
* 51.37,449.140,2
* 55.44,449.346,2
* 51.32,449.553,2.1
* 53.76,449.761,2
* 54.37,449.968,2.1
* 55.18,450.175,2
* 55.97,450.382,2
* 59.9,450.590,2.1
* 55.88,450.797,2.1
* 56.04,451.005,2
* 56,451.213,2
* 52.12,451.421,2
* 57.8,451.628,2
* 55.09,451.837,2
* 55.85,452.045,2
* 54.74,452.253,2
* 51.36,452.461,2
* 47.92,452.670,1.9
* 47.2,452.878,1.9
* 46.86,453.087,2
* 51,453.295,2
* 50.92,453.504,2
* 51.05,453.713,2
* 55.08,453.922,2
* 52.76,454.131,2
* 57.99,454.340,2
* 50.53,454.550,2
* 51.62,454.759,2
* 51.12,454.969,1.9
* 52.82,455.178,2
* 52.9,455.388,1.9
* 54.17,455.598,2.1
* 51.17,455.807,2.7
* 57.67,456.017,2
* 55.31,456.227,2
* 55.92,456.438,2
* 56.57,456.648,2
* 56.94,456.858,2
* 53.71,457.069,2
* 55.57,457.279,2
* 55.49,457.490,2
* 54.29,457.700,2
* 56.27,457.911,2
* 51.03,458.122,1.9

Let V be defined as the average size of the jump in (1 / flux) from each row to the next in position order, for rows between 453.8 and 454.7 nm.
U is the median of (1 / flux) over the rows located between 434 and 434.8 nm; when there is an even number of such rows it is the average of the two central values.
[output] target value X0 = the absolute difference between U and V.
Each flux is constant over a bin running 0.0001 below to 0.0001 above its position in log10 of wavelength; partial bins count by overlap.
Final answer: 0.0228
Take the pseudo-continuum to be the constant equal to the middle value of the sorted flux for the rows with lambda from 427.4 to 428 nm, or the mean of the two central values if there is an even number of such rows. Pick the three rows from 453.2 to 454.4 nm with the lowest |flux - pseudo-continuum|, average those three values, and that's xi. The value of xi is 6.7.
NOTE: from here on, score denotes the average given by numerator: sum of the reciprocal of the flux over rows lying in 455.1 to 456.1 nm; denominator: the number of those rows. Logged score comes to 0.0186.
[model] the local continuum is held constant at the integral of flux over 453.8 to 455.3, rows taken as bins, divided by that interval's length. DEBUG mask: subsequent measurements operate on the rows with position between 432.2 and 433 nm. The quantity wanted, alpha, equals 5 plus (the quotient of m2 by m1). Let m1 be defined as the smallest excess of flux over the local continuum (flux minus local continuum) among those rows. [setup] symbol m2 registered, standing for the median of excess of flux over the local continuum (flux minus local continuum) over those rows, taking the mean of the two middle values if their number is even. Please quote 5.77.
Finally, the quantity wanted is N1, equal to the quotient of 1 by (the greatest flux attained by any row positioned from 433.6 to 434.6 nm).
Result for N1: 0.0235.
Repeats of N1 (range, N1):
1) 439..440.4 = 0.0204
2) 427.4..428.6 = 0.0205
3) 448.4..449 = 0.0177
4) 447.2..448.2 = 0.0182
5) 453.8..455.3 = 0.0172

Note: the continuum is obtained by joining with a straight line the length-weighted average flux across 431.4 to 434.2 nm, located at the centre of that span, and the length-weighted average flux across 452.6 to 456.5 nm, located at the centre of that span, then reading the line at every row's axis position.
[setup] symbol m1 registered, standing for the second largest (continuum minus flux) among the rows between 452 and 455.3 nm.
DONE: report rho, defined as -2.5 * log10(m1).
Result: -1.6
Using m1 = 4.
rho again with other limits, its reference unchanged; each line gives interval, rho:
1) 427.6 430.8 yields -2.6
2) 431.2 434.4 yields -2.4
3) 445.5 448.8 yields -1.5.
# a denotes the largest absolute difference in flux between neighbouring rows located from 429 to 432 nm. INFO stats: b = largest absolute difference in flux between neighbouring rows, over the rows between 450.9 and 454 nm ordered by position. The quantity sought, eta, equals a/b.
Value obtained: 1.2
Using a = 7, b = 5.7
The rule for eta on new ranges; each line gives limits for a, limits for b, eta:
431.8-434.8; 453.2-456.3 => 1.2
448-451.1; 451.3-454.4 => 1.6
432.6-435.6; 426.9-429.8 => 1.6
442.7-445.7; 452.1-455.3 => 0.6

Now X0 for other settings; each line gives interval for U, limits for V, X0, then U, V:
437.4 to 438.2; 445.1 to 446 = 0.0205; 0.0212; 0.0006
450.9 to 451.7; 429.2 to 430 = 0.0157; 0.0179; 0.0021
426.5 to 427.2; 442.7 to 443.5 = 0.0232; 0.0236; 0.0004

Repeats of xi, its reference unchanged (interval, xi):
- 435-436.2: 1.0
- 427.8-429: 0.7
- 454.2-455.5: 6.8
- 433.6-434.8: 2.4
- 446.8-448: 6.2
